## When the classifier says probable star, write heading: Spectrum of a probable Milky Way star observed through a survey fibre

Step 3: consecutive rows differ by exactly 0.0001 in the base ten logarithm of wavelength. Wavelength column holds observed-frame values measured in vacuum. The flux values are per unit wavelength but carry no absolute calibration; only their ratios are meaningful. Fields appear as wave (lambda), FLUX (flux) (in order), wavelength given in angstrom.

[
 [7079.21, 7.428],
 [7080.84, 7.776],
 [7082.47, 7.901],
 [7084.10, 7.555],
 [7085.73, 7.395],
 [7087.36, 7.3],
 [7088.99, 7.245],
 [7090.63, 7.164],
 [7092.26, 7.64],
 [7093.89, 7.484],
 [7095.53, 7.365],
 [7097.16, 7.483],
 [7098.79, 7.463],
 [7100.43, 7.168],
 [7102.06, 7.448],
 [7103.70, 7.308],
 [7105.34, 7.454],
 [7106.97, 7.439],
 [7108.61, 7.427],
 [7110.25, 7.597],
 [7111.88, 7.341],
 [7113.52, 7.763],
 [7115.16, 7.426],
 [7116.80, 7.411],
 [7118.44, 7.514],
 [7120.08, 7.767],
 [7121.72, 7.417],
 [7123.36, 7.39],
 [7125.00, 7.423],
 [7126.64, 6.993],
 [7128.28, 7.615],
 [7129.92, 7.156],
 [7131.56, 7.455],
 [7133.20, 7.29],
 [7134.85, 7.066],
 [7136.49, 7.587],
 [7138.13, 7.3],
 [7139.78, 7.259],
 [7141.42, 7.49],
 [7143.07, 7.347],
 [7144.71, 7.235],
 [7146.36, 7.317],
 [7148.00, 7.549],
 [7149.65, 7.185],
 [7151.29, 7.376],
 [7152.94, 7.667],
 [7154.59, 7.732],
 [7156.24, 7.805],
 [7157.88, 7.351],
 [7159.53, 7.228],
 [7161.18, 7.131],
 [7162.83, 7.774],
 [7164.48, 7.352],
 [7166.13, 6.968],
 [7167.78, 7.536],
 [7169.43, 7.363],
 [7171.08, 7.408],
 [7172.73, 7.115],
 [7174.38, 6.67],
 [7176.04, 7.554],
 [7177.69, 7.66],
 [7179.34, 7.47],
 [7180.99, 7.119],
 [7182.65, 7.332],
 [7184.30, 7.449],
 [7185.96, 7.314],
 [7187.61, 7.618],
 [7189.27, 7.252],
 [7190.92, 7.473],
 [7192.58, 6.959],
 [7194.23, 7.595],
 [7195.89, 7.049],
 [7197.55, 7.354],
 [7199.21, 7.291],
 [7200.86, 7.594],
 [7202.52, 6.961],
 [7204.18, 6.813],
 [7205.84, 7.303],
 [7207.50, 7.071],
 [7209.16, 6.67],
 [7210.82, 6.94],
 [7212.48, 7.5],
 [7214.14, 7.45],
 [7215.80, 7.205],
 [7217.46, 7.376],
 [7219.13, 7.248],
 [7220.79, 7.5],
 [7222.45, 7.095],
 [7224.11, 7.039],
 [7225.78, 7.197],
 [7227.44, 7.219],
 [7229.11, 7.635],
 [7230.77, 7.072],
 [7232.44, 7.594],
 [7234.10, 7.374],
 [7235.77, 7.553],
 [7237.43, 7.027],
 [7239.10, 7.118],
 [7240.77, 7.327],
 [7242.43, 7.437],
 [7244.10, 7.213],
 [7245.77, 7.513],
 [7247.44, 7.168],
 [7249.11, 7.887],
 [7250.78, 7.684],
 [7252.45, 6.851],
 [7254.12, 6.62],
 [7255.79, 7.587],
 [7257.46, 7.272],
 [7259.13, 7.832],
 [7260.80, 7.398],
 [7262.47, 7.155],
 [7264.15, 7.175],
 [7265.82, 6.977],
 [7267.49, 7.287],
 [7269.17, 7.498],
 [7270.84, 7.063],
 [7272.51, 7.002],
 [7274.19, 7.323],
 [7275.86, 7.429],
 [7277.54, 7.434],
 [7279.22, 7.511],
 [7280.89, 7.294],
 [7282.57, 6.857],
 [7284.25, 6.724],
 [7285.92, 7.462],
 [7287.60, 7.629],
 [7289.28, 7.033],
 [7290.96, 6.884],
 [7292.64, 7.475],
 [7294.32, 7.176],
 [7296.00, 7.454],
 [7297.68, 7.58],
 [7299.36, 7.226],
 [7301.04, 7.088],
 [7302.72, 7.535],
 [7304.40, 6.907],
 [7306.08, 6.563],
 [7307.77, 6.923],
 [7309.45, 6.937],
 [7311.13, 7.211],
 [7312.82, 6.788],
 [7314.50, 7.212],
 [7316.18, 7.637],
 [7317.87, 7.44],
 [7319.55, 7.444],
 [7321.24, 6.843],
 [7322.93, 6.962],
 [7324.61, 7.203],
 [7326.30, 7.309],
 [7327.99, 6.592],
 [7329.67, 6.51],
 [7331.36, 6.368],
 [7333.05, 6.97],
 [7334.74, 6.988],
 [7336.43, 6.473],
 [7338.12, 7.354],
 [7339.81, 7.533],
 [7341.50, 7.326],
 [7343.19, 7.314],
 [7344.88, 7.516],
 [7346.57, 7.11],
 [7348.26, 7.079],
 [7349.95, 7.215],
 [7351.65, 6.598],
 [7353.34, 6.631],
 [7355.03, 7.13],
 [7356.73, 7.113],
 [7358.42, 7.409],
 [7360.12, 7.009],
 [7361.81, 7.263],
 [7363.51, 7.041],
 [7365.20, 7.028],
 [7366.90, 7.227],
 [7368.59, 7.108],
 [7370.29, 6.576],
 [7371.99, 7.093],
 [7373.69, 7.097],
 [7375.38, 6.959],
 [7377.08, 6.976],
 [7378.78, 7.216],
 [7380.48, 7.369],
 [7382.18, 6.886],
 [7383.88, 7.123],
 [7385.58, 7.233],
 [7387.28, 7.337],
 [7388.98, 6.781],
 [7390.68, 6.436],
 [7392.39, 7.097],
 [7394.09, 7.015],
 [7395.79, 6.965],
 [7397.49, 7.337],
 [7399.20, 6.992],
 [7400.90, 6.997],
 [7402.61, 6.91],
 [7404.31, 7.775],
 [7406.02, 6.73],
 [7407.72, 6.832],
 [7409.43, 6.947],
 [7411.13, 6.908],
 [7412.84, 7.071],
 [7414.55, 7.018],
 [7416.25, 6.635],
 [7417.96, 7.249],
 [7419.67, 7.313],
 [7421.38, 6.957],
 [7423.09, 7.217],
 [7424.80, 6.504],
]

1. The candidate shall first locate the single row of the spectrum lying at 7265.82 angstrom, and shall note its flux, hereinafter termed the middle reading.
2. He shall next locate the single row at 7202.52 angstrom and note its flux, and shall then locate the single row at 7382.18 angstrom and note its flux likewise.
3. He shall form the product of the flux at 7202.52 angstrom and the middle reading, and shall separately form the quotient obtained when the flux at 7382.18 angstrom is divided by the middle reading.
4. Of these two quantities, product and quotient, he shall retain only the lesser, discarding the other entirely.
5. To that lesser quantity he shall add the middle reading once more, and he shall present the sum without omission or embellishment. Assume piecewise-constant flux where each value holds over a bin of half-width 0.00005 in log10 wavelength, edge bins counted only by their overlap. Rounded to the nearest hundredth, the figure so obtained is 7.96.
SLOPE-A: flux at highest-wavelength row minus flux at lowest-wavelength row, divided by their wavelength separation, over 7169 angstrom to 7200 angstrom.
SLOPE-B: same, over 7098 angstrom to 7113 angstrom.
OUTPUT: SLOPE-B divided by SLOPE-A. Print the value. 3.9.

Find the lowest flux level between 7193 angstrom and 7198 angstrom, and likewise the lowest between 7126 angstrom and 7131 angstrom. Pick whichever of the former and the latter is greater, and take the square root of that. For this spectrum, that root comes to 2.65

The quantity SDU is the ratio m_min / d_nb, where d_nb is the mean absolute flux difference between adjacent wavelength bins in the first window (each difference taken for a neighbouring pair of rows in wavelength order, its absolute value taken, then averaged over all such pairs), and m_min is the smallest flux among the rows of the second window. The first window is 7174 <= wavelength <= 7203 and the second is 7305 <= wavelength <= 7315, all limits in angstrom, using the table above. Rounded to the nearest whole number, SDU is 19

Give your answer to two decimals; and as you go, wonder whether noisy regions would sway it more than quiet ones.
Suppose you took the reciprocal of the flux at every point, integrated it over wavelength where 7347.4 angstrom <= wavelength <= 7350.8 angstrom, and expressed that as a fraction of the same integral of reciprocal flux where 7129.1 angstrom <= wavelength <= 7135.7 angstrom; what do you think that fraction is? 0.52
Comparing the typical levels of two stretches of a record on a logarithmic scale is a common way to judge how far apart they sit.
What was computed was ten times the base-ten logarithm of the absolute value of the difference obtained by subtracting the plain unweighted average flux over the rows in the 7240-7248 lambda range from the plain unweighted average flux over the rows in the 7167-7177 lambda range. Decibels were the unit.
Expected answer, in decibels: -12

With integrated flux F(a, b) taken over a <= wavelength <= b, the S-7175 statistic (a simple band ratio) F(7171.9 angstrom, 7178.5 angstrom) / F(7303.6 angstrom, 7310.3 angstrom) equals 1.04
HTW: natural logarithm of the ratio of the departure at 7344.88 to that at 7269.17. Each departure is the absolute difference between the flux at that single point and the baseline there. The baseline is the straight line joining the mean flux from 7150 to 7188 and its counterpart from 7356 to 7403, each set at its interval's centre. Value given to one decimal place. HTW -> 0.4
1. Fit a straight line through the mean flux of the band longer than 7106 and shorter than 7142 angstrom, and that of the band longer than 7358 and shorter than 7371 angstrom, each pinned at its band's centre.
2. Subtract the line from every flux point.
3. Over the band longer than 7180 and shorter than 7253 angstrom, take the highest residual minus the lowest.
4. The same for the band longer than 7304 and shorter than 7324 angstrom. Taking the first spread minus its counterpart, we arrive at 0.18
